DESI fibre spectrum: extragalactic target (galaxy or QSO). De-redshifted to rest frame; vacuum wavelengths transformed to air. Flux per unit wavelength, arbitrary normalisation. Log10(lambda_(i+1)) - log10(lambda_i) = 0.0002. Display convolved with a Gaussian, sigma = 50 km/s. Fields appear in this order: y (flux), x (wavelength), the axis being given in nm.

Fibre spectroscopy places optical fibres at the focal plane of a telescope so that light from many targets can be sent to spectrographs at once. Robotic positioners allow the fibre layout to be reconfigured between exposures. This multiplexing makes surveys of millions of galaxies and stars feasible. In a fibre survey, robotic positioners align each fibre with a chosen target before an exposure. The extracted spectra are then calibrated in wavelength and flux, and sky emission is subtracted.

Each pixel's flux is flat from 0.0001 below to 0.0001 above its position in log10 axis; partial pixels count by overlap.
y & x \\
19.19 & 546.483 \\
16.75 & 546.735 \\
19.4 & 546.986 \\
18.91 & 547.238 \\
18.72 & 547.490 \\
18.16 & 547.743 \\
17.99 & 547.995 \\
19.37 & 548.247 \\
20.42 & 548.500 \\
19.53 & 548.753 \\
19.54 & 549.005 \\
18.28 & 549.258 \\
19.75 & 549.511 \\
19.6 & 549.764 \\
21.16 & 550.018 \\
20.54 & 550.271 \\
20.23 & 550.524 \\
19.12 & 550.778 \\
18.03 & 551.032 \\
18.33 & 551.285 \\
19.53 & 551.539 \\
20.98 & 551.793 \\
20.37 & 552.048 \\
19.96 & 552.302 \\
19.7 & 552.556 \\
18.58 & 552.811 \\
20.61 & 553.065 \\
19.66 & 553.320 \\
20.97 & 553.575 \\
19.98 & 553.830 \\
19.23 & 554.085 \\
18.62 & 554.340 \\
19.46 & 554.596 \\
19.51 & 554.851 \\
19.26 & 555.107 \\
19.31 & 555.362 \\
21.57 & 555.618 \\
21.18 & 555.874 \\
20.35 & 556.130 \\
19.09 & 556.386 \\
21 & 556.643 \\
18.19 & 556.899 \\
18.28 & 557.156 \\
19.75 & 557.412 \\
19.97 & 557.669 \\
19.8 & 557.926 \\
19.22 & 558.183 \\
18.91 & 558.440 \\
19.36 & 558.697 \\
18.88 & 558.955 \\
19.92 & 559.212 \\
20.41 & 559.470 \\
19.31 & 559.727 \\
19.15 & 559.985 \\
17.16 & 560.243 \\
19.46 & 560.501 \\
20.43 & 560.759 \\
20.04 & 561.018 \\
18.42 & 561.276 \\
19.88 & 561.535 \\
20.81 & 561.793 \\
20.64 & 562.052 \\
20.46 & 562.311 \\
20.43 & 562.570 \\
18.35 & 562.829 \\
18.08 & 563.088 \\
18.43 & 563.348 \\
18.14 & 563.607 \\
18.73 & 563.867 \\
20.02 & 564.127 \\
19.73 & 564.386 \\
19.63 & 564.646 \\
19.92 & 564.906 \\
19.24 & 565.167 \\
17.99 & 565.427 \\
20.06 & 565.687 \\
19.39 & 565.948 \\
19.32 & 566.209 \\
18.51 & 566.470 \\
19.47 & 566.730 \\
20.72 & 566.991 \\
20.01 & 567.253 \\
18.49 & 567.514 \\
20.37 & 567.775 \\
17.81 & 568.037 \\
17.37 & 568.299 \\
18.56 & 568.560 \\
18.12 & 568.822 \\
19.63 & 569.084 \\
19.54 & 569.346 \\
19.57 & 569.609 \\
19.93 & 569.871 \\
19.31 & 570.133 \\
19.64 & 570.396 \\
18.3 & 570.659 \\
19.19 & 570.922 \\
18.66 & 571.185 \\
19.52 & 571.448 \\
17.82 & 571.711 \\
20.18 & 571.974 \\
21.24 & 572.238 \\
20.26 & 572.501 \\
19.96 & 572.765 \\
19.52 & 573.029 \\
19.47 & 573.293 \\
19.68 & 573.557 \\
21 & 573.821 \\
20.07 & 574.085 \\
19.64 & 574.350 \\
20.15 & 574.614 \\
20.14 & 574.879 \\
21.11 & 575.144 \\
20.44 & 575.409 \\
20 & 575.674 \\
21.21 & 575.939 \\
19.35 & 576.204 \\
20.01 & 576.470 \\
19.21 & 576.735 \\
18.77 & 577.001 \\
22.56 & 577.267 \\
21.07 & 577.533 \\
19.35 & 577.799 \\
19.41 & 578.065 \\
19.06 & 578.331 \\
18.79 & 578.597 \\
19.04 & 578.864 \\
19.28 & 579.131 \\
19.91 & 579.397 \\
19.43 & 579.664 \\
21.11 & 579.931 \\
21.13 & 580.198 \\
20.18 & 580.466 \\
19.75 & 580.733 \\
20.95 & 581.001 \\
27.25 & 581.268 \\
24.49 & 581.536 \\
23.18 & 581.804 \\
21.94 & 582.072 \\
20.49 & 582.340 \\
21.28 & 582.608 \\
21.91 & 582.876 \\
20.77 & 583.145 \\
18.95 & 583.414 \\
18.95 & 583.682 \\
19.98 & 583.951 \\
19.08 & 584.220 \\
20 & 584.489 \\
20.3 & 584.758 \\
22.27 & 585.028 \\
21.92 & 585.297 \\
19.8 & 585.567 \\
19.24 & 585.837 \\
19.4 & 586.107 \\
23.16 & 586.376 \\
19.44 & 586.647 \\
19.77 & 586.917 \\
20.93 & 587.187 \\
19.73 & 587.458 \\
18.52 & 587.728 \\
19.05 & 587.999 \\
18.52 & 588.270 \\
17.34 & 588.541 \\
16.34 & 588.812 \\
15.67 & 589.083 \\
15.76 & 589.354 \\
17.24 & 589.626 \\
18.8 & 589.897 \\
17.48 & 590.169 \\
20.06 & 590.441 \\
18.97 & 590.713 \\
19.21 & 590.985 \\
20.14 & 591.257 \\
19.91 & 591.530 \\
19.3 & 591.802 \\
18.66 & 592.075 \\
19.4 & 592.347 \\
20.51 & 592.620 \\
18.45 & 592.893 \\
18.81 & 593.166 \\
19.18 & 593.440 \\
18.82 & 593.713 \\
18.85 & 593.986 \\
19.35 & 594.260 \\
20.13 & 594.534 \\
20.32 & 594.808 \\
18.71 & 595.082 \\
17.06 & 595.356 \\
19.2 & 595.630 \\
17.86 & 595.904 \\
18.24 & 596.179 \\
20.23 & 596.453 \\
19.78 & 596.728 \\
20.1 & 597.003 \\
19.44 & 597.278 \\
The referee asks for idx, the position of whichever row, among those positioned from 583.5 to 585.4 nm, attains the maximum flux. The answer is 585.028 nm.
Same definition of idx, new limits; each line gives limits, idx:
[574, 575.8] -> 575.144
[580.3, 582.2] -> 581.268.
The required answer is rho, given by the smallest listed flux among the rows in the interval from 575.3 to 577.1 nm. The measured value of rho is 18.77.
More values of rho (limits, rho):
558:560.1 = 18.88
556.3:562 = 17.16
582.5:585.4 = 18.95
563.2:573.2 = 17.37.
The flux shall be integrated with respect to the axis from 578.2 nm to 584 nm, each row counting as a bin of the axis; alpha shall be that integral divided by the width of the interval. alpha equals 20.8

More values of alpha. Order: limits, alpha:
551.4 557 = 19.9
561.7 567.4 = 19.4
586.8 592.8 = 18.7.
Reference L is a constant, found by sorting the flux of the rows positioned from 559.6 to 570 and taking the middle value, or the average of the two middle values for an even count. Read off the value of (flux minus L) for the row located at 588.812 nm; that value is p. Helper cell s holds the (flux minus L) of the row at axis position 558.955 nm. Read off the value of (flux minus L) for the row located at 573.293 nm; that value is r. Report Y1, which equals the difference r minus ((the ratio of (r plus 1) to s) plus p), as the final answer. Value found 5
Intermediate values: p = -3.1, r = 0.0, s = -0.6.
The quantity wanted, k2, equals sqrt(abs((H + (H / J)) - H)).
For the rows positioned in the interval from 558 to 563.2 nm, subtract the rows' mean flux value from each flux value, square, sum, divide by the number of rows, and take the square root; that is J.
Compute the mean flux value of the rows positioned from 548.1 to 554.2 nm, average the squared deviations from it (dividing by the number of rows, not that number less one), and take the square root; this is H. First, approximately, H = 0.84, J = 0.95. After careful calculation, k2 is 0.9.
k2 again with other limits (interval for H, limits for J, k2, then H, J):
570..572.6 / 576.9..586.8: 0.7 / 0.95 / 1.79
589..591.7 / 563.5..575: 1.4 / 1.61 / 0.87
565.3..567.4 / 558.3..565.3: 1.0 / 0.82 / 0.90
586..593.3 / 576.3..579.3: 1.2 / 1.56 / 1.10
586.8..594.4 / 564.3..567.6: 1.3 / 1.29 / 0.71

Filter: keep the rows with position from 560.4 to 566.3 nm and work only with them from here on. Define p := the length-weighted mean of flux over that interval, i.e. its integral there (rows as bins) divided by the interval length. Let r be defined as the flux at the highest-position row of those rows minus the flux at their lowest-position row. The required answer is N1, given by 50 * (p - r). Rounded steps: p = 19.5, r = -0.1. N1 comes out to 980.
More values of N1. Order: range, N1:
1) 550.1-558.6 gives 1066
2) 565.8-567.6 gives 1017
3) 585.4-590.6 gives 925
